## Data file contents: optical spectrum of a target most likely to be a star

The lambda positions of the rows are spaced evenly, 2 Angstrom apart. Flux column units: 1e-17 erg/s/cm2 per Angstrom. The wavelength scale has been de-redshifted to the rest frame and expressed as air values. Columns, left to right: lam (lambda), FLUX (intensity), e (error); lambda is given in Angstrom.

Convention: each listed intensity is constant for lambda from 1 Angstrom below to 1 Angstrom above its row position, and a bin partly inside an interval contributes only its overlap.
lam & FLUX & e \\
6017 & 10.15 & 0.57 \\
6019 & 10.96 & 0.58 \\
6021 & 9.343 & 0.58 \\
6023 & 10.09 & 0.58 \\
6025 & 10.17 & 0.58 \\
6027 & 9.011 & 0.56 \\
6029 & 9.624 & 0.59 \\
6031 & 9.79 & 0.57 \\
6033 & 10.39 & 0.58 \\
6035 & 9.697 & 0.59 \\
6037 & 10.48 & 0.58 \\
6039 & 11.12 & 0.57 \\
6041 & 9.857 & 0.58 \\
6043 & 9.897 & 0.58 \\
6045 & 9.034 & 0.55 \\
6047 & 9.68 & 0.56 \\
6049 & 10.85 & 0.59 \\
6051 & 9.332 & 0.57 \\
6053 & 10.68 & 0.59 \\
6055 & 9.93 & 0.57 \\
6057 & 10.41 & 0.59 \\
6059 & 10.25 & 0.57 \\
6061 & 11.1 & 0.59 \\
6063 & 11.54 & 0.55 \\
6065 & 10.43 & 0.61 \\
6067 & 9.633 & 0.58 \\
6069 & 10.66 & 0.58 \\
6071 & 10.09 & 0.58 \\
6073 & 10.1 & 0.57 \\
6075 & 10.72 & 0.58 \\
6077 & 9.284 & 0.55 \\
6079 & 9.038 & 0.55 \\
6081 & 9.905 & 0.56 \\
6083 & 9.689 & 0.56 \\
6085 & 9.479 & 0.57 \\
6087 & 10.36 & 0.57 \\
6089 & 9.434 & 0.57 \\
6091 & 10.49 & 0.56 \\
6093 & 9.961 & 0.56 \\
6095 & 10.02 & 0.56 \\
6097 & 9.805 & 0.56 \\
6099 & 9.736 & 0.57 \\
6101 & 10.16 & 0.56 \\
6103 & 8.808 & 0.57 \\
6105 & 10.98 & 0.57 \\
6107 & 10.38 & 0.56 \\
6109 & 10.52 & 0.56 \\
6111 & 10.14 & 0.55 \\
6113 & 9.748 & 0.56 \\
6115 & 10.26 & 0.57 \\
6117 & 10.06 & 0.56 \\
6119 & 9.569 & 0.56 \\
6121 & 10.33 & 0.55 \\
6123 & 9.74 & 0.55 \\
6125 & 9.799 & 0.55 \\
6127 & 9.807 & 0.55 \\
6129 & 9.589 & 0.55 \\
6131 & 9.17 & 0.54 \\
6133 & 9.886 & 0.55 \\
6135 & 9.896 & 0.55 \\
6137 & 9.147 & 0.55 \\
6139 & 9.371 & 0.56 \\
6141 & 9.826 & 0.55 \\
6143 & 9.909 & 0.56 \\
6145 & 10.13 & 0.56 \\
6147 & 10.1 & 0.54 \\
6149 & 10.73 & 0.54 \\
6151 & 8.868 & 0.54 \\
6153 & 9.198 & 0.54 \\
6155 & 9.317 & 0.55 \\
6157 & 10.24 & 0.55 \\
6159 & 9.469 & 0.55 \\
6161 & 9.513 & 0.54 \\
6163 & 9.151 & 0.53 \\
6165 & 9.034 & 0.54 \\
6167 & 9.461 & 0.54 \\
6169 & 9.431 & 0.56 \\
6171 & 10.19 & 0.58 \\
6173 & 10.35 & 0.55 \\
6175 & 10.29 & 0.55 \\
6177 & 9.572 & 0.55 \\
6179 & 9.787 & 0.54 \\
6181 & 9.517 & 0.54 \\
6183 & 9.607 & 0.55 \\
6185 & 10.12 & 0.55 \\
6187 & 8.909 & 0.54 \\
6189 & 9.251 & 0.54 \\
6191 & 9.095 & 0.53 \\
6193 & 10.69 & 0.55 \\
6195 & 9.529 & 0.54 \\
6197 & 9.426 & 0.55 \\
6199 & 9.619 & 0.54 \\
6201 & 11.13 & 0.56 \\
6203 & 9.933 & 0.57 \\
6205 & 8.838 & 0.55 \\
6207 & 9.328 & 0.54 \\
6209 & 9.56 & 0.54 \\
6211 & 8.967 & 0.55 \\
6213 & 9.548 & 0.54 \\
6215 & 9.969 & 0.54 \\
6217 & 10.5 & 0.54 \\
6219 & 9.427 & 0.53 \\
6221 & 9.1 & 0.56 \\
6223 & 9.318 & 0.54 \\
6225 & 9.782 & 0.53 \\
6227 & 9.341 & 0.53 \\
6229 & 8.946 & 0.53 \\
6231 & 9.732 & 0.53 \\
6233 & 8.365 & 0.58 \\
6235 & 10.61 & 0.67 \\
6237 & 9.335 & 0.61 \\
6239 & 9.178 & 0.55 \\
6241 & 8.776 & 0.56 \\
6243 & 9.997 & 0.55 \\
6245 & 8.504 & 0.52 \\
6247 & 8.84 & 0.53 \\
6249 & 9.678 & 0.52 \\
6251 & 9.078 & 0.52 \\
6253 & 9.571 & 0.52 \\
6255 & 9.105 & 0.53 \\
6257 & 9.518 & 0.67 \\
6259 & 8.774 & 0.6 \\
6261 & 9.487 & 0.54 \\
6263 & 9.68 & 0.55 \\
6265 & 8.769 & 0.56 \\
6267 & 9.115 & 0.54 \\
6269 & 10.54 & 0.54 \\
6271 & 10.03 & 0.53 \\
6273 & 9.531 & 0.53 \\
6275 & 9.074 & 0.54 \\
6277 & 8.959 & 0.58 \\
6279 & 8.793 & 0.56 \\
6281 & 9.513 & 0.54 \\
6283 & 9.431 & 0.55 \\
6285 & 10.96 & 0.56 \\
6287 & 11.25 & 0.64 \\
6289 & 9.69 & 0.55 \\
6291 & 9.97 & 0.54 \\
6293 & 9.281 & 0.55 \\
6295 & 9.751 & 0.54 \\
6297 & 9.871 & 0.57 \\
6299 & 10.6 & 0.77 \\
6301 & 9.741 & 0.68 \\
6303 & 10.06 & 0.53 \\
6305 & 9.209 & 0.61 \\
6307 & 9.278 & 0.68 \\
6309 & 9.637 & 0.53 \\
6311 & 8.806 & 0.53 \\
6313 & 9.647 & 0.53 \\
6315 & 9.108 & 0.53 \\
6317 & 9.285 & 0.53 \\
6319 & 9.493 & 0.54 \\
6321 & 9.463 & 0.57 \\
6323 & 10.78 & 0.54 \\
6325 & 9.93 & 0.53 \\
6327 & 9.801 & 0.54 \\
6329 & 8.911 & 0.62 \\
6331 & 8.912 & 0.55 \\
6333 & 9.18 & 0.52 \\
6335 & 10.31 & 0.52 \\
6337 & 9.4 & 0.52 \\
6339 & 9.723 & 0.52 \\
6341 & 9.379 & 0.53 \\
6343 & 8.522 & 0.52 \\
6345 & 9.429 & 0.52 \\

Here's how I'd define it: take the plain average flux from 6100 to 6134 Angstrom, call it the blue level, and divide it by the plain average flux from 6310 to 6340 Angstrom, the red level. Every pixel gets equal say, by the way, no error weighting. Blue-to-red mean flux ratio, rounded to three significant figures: 1.04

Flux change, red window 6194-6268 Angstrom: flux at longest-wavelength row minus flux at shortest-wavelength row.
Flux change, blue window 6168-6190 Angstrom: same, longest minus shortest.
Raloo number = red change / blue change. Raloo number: 2.3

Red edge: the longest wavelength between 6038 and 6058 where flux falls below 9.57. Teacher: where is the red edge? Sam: 6051 Angstrom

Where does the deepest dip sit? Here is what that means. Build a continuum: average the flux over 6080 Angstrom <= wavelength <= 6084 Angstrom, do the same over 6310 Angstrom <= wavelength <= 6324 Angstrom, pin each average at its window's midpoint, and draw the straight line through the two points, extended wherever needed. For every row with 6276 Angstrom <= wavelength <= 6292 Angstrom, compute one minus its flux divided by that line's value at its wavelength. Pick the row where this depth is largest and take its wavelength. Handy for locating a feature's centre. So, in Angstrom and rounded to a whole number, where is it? 6279 Angstrom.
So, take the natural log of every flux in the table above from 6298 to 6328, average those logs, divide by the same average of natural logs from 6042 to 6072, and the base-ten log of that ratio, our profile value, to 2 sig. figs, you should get -0.011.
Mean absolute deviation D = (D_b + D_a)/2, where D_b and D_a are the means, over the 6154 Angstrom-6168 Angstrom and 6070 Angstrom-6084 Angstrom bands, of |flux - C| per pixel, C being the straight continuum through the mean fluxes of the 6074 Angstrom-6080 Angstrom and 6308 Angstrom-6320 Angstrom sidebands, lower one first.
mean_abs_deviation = 0.371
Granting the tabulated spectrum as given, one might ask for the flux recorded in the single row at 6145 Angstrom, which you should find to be 10.13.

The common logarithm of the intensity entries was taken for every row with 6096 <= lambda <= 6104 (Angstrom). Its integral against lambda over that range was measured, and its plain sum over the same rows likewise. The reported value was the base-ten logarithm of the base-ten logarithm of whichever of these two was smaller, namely -0.23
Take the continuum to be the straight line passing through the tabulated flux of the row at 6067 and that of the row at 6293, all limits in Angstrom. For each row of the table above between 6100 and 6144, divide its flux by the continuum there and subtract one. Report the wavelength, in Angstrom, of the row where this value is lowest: 6103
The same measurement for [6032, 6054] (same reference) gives 6045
